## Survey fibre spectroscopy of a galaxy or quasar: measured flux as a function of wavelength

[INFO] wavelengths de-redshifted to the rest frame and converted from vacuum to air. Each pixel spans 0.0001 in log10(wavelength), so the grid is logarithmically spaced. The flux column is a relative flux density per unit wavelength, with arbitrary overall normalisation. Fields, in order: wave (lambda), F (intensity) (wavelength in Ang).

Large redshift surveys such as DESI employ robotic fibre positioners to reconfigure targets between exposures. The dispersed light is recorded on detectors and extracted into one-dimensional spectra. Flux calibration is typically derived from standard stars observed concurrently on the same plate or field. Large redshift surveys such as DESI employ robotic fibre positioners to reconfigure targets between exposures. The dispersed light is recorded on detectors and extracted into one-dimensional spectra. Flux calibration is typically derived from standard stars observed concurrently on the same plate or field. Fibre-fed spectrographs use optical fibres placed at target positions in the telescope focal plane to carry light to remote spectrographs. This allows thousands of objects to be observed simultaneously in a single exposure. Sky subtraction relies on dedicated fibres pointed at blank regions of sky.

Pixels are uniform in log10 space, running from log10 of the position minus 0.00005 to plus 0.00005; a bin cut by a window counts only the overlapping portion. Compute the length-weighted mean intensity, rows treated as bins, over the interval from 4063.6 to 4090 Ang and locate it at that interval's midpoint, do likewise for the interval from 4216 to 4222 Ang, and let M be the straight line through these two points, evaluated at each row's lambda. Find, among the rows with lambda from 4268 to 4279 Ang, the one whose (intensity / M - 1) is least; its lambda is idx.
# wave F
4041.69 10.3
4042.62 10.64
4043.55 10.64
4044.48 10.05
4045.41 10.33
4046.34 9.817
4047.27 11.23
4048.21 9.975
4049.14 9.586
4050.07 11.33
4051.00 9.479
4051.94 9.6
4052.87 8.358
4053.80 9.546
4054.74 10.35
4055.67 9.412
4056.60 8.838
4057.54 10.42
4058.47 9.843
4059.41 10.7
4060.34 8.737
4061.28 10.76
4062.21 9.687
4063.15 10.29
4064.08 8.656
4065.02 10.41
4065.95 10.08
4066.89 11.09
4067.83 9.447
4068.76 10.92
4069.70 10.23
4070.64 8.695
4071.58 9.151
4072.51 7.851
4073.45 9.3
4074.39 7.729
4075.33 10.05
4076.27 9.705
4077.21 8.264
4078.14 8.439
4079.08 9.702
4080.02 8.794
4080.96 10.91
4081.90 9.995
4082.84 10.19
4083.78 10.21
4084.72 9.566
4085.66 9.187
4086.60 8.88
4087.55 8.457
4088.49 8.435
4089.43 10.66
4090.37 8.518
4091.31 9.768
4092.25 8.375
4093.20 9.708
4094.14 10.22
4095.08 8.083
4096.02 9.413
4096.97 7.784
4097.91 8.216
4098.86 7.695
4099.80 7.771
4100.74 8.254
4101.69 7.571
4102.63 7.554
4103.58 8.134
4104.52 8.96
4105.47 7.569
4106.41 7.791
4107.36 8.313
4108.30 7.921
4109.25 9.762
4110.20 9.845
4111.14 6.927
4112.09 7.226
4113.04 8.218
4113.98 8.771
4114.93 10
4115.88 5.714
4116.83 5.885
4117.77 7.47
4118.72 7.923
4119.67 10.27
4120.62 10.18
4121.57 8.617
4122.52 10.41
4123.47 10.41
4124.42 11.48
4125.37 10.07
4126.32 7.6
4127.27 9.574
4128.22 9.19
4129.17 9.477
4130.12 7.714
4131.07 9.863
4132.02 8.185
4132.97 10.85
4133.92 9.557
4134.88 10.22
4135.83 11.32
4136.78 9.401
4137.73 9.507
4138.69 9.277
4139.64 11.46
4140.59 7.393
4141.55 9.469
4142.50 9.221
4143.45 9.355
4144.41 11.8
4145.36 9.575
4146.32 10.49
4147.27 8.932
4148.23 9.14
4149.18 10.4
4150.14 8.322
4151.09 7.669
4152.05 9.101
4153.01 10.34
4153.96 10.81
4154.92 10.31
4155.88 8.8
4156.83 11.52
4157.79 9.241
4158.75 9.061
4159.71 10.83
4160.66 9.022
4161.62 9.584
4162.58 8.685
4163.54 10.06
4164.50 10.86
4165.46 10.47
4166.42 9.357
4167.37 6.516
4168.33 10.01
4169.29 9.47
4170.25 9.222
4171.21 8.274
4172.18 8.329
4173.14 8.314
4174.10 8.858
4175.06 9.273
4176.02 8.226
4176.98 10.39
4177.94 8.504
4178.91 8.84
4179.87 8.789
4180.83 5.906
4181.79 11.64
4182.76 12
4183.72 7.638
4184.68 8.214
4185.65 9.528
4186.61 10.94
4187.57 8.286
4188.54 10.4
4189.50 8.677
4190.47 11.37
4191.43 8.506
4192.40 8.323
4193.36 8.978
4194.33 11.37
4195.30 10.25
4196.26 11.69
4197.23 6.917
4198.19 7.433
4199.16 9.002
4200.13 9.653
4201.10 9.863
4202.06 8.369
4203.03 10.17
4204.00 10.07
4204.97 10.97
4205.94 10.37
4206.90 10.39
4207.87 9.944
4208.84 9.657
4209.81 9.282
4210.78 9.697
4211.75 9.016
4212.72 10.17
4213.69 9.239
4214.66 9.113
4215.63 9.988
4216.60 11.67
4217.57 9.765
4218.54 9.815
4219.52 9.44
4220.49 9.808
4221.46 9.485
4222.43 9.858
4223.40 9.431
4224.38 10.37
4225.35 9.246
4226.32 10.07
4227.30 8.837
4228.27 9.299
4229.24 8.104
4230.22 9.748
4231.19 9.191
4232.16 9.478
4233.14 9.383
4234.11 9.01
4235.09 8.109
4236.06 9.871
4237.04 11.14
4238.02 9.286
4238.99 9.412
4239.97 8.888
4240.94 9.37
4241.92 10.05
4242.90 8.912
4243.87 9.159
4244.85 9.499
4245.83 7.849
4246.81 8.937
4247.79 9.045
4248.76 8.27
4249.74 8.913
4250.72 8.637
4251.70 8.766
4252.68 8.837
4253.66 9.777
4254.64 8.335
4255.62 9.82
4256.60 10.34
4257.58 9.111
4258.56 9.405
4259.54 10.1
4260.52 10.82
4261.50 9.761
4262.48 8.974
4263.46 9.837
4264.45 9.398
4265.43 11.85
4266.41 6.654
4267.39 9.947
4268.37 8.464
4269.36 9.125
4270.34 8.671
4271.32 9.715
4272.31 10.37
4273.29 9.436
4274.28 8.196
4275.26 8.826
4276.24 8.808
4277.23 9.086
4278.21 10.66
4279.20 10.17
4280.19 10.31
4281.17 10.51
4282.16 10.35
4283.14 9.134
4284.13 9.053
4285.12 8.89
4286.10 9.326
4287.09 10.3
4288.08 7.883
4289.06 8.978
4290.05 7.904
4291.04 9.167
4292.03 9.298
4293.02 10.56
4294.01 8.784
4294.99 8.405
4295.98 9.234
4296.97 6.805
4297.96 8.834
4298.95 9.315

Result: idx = 4274.28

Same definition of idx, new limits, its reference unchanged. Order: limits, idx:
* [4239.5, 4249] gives 4245.83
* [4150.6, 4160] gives 4151.09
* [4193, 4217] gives 4197.23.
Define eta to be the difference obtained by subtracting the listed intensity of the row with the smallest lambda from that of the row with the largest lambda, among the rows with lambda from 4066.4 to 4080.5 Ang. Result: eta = -2.3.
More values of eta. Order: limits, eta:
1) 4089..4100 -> -2.9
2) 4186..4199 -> -3.5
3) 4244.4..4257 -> 0.8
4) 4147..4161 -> 0.1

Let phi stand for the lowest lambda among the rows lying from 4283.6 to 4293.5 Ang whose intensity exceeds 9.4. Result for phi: 4287.09 Ang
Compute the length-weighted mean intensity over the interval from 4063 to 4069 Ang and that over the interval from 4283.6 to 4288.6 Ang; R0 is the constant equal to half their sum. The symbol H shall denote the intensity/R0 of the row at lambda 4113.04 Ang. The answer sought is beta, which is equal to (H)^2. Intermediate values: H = 0.86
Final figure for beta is 0.73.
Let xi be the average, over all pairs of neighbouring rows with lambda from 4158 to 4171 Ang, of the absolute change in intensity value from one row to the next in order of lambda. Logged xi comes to 1.32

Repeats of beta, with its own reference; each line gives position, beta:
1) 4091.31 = 1.04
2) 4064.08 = 0.81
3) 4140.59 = 0.59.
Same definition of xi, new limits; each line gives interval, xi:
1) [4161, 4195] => 1.50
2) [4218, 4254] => 0.71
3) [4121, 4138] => 1.34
